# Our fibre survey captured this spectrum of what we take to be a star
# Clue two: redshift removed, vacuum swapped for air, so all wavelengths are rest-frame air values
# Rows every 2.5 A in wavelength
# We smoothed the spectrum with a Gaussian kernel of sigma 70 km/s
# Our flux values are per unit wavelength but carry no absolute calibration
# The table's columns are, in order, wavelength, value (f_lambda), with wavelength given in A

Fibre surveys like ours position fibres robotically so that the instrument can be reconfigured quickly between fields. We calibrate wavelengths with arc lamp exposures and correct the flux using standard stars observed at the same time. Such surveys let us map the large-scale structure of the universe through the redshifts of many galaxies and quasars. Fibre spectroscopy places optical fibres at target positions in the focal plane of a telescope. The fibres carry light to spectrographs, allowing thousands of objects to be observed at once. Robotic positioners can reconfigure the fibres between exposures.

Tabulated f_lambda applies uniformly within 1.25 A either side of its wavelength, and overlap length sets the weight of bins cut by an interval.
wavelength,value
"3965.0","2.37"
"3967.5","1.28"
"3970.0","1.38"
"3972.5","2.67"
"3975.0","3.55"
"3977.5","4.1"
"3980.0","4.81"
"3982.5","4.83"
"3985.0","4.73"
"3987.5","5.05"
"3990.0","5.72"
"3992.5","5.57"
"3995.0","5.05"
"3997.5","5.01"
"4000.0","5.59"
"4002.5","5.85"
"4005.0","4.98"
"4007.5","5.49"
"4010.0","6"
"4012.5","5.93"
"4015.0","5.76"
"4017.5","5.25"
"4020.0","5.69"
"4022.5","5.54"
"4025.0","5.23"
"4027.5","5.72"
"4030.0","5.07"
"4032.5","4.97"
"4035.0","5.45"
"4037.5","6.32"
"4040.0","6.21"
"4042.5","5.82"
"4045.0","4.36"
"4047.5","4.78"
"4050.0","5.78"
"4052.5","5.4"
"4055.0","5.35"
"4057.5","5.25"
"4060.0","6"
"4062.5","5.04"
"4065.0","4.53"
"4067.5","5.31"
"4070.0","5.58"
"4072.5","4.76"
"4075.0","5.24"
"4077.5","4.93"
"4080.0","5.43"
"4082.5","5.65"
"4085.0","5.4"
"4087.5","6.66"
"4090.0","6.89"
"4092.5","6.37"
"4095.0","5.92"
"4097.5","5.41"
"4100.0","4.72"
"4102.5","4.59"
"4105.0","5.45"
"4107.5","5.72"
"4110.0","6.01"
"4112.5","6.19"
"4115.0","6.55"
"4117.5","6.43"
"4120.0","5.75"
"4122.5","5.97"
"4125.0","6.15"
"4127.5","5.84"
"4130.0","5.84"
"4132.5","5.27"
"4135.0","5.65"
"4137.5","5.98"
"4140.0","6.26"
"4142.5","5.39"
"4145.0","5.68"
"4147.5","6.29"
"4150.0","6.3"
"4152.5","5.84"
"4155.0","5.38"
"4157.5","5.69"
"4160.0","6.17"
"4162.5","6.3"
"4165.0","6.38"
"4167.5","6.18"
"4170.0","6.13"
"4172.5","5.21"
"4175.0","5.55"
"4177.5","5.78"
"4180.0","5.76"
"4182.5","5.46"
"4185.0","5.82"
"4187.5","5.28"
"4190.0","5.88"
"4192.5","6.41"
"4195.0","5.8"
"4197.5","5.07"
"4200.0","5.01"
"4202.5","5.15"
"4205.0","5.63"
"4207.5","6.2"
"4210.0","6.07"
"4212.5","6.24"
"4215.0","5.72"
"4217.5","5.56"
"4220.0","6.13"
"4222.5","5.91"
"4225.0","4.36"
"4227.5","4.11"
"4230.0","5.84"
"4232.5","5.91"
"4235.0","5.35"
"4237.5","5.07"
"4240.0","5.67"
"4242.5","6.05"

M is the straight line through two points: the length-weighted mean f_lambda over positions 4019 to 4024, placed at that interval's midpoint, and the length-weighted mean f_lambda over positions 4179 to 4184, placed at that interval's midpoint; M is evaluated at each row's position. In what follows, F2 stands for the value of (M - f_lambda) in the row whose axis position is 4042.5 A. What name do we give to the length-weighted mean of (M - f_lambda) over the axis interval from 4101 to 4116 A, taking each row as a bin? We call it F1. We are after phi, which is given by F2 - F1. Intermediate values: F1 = -0.12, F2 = -0.2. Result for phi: -0.1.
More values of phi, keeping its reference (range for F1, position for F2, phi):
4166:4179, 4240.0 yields 0.1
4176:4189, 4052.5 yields 0.2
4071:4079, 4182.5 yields -0.4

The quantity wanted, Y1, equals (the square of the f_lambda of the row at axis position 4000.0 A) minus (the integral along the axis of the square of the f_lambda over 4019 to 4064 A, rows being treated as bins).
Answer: -1310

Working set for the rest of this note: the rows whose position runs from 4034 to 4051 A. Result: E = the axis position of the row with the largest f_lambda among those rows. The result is 4037.5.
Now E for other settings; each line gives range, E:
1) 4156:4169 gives 4165.0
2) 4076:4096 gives 4090.0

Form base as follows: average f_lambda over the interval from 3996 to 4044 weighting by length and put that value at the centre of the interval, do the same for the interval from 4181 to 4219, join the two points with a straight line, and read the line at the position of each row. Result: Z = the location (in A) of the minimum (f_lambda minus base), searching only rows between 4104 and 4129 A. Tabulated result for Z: 4105.0 A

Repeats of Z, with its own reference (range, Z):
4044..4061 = 4045.0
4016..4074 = 4045.0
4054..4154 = 4065.0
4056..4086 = 4065.0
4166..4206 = 4200.0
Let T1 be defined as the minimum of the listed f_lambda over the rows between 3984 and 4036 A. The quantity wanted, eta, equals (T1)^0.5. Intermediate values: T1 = 4.73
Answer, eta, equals 2.17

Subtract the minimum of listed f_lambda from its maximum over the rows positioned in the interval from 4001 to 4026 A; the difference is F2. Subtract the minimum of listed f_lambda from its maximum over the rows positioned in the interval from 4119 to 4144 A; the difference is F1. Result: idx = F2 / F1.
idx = 1.0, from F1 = 0.99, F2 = 1.02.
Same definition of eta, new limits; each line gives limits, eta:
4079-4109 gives 2.14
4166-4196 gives 2.28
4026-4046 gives 2.09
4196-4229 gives 2.03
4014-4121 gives 2.09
